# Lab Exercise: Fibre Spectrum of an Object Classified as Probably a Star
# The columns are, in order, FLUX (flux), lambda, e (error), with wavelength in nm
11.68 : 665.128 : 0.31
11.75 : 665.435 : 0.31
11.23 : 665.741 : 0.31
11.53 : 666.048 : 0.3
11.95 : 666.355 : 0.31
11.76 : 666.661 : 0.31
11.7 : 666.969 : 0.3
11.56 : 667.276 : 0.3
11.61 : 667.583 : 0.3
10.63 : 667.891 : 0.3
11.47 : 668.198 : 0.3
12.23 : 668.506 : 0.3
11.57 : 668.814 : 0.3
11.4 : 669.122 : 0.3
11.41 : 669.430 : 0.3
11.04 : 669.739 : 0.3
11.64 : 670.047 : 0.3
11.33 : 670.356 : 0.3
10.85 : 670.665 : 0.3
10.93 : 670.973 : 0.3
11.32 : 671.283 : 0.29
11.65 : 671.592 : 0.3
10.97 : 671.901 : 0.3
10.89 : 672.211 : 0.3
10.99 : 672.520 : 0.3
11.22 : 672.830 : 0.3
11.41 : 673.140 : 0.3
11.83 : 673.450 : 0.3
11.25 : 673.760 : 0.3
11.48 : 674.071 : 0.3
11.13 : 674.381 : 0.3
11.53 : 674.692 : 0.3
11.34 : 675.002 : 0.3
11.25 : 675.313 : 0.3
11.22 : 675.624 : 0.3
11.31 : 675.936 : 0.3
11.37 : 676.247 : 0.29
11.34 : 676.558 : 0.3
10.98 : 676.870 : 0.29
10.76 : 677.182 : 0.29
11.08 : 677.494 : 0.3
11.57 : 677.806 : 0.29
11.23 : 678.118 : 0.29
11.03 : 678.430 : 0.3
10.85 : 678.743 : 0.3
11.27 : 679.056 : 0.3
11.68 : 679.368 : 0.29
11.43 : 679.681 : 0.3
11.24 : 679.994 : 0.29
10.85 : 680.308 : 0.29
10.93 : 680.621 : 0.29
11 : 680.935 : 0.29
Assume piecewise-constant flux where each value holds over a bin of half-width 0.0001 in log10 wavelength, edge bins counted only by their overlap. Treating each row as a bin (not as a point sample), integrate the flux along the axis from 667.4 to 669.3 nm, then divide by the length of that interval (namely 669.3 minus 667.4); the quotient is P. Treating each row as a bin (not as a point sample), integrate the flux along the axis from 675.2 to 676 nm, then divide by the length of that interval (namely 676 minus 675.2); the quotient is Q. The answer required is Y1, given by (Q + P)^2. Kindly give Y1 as 517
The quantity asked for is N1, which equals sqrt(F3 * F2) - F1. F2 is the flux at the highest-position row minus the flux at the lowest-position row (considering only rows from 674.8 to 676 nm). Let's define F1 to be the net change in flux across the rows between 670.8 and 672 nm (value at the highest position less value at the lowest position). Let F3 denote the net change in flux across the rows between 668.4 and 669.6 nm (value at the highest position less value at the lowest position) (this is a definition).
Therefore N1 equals 0.1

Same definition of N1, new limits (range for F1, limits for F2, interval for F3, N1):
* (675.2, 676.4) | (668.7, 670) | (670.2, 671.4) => 0.0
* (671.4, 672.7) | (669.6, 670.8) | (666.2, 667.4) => 0.9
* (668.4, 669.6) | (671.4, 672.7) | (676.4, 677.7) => 1.2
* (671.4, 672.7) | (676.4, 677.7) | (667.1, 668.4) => 0.8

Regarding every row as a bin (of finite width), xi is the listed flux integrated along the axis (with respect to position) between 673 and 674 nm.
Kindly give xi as 11.5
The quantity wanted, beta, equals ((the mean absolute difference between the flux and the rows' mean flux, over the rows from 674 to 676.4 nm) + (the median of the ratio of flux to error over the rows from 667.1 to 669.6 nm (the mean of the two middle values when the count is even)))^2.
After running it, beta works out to 1481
